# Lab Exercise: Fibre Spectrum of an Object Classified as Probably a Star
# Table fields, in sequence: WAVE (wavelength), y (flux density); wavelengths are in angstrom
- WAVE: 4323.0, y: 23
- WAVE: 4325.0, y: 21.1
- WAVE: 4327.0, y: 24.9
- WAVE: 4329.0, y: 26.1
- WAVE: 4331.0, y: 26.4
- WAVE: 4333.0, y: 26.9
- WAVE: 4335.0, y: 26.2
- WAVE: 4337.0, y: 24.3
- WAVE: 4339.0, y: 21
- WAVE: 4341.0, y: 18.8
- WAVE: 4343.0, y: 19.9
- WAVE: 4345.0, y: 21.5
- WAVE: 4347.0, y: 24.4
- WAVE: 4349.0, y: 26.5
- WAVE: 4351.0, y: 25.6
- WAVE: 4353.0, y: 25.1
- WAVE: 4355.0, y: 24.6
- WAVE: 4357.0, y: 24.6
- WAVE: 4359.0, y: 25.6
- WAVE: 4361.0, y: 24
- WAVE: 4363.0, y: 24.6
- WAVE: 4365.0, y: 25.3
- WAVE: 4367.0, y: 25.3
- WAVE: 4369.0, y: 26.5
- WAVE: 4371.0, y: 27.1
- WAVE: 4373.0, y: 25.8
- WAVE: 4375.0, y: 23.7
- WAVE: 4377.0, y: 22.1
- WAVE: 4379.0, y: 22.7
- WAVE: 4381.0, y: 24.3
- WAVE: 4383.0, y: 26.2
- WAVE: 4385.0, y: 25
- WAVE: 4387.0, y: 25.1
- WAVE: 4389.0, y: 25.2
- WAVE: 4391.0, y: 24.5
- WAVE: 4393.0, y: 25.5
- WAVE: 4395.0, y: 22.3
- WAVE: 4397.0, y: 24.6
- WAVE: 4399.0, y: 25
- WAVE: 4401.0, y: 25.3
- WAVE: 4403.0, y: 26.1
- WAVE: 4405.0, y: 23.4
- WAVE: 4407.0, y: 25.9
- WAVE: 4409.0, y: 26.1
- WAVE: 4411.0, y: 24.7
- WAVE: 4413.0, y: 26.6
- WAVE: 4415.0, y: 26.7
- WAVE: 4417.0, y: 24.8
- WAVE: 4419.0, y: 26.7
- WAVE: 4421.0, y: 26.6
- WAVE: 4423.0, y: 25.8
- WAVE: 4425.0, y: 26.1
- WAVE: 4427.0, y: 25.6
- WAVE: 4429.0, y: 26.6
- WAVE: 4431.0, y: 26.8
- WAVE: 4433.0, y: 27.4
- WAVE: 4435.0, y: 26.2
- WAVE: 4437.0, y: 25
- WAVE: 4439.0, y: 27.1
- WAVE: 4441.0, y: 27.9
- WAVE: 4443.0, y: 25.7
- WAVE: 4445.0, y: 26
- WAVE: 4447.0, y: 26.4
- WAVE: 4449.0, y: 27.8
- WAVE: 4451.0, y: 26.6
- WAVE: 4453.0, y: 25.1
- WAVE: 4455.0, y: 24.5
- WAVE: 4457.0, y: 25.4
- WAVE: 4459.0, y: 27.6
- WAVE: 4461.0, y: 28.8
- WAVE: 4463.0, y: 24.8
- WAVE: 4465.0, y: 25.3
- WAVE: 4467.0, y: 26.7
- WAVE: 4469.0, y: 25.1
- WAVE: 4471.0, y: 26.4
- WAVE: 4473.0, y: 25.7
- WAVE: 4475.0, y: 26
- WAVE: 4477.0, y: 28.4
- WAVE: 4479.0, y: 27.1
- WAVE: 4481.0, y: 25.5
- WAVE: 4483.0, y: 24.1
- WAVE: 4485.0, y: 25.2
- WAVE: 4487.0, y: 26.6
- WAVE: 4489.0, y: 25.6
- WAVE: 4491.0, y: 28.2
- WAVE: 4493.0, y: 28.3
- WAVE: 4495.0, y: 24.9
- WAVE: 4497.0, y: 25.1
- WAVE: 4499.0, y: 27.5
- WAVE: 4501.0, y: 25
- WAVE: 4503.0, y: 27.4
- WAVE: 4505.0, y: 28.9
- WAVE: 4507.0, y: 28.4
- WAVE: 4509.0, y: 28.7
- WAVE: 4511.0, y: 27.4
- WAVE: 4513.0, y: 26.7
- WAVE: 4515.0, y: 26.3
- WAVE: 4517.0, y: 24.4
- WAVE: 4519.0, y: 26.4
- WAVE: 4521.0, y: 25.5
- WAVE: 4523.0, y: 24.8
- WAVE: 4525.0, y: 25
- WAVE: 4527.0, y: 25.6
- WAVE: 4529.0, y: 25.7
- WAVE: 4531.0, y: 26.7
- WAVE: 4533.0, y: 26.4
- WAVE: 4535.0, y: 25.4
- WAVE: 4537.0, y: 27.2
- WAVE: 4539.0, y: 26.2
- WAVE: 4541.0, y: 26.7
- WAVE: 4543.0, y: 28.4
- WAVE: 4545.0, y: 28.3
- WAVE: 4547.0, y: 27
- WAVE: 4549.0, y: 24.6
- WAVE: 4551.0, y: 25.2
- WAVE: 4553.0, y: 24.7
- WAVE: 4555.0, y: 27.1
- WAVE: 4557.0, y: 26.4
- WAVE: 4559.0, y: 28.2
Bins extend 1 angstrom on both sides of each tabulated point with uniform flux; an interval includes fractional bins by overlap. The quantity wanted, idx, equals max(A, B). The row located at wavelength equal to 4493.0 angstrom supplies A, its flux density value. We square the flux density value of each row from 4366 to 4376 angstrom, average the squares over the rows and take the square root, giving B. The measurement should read 28.3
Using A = 28.3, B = 25.7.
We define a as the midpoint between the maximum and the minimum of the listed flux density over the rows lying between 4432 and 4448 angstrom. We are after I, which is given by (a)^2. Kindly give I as 700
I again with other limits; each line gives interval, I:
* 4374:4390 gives 583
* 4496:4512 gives 726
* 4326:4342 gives 522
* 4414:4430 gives 663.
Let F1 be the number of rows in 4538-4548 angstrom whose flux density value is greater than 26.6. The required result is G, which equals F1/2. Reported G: 2.00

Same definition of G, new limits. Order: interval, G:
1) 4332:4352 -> 0.50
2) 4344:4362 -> 0.00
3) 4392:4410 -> 0.00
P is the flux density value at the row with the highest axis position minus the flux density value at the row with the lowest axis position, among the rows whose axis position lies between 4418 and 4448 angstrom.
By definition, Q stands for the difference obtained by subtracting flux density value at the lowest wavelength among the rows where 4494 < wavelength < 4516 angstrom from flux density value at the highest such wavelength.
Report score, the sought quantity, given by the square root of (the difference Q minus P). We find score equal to 1.3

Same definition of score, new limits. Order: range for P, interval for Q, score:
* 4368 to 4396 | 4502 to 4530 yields 1.6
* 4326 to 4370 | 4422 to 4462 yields 1.2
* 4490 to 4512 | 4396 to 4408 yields 1.4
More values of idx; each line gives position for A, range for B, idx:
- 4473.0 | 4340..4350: 25.7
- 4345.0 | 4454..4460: 25.9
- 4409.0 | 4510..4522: 26.1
